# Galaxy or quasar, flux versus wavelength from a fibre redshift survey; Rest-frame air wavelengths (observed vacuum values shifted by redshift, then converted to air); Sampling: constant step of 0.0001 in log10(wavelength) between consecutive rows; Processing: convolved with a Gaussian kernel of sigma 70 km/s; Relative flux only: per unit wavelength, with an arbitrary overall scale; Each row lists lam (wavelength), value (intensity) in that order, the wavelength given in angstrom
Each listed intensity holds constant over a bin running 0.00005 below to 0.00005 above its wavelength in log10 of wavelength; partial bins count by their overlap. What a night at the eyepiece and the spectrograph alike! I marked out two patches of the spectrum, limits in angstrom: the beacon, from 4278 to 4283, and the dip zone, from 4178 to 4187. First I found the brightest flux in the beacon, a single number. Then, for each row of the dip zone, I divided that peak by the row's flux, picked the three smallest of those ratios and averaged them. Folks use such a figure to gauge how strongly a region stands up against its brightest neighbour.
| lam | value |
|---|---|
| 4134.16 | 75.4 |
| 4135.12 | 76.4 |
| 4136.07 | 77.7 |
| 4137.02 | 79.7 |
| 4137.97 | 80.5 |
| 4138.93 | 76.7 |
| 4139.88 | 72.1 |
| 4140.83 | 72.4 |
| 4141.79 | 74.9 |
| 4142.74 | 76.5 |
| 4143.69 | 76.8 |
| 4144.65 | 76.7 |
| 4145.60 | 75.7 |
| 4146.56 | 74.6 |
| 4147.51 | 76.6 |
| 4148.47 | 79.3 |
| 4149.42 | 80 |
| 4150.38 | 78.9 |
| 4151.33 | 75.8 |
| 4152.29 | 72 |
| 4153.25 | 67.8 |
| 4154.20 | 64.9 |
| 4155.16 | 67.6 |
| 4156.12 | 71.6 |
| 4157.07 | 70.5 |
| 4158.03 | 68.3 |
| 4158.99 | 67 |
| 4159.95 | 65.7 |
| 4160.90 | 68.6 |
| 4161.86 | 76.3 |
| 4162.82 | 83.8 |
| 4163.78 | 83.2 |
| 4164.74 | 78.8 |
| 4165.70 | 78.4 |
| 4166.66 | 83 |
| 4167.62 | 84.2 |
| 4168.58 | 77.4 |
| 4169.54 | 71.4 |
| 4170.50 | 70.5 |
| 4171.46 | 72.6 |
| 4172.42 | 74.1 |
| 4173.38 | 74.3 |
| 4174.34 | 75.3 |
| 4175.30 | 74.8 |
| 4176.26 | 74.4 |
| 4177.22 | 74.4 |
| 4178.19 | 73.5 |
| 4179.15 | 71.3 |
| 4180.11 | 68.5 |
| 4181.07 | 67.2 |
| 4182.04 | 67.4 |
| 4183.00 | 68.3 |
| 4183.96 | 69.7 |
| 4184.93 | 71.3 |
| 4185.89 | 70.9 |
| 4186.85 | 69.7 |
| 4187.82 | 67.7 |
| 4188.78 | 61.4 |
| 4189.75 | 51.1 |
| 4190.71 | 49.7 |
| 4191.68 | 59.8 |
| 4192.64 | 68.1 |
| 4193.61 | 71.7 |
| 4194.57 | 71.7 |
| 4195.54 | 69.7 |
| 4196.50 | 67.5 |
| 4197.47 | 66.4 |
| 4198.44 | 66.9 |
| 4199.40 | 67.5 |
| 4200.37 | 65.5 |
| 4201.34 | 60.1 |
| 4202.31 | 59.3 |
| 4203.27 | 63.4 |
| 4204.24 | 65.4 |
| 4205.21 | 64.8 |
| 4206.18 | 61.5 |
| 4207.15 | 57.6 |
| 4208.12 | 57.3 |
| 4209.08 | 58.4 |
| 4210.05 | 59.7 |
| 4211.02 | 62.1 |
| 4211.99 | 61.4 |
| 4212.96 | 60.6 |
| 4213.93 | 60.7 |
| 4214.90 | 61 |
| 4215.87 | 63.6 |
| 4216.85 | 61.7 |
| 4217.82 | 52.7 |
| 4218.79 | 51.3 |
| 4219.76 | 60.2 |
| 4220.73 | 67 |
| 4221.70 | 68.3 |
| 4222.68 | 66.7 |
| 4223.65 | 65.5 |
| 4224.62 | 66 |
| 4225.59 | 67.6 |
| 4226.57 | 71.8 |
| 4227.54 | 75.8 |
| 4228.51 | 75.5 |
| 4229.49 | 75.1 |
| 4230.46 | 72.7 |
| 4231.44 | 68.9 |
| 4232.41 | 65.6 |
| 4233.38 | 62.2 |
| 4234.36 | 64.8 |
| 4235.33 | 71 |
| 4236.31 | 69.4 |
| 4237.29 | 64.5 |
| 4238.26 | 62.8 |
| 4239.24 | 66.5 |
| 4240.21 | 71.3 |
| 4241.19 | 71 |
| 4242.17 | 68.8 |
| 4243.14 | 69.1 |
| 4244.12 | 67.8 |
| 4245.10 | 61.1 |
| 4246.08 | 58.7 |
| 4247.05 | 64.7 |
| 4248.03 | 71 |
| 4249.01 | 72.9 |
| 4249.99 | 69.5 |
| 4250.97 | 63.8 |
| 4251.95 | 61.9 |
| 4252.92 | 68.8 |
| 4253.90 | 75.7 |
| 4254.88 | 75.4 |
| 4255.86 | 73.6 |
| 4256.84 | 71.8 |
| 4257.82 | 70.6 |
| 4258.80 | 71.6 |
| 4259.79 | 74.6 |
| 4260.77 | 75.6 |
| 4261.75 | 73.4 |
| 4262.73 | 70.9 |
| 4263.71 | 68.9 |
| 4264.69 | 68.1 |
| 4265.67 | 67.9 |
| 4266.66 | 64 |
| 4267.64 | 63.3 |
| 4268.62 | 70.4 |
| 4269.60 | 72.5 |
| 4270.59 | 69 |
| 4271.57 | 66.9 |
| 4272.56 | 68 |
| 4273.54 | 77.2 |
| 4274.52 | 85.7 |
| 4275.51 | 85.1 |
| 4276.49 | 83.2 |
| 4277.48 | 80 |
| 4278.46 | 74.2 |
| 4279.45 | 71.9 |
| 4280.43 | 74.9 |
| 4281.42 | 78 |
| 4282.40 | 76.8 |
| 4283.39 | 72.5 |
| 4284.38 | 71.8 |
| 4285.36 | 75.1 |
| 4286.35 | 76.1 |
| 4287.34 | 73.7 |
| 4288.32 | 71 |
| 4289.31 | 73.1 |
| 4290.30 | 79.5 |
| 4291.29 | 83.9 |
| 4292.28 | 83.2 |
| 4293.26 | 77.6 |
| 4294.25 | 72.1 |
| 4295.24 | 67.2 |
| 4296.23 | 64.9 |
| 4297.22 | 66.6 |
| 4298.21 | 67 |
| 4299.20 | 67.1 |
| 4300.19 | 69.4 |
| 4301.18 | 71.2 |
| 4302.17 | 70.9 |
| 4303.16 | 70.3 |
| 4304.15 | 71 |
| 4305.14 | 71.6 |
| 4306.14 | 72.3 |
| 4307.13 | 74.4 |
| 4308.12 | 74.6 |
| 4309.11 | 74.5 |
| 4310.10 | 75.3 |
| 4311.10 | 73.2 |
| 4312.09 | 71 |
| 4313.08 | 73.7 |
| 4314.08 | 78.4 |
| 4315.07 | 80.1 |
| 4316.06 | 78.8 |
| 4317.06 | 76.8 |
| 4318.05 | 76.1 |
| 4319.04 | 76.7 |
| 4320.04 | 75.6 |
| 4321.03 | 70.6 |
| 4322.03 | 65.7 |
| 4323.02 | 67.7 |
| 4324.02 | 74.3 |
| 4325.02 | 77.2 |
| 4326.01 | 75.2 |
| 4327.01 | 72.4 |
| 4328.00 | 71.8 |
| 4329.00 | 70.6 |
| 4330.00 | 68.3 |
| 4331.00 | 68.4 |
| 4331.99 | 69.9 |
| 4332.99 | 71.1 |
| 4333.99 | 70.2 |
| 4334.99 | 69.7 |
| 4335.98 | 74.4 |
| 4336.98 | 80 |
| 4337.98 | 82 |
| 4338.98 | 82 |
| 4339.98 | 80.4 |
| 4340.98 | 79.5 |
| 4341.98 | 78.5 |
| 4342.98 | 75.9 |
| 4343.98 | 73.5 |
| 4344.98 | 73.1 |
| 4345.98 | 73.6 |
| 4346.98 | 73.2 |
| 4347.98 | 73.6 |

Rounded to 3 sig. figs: 1.08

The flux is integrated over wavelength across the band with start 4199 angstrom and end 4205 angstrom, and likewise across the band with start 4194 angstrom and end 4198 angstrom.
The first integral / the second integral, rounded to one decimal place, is 1.4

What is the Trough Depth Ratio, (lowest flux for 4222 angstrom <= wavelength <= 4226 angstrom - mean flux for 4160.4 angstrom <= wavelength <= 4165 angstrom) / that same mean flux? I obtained -0.16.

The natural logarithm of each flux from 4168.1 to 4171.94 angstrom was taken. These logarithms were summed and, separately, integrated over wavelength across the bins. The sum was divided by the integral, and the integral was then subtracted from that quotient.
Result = -15.4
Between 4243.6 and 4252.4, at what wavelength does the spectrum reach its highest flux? 4249.01 angstrom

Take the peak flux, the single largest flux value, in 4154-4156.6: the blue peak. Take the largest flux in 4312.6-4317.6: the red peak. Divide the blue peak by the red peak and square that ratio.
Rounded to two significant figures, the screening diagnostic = 0.80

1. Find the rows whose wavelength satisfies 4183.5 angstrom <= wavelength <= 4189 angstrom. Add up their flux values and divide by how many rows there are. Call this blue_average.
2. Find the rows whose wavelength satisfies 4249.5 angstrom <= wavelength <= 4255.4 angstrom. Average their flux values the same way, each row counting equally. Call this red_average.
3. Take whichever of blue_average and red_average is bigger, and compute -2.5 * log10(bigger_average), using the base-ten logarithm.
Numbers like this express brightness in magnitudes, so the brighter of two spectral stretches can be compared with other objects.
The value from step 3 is -4.60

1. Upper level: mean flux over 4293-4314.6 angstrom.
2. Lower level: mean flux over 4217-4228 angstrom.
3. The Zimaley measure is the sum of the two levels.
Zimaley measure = 136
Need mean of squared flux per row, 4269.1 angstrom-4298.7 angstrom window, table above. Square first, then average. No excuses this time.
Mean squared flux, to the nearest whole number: 5602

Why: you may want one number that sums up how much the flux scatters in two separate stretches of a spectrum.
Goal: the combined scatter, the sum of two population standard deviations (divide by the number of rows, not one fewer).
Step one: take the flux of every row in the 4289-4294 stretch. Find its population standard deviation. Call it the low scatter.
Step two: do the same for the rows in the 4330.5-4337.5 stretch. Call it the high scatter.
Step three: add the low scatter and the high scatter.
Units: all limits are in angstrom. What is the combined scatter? 7.7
